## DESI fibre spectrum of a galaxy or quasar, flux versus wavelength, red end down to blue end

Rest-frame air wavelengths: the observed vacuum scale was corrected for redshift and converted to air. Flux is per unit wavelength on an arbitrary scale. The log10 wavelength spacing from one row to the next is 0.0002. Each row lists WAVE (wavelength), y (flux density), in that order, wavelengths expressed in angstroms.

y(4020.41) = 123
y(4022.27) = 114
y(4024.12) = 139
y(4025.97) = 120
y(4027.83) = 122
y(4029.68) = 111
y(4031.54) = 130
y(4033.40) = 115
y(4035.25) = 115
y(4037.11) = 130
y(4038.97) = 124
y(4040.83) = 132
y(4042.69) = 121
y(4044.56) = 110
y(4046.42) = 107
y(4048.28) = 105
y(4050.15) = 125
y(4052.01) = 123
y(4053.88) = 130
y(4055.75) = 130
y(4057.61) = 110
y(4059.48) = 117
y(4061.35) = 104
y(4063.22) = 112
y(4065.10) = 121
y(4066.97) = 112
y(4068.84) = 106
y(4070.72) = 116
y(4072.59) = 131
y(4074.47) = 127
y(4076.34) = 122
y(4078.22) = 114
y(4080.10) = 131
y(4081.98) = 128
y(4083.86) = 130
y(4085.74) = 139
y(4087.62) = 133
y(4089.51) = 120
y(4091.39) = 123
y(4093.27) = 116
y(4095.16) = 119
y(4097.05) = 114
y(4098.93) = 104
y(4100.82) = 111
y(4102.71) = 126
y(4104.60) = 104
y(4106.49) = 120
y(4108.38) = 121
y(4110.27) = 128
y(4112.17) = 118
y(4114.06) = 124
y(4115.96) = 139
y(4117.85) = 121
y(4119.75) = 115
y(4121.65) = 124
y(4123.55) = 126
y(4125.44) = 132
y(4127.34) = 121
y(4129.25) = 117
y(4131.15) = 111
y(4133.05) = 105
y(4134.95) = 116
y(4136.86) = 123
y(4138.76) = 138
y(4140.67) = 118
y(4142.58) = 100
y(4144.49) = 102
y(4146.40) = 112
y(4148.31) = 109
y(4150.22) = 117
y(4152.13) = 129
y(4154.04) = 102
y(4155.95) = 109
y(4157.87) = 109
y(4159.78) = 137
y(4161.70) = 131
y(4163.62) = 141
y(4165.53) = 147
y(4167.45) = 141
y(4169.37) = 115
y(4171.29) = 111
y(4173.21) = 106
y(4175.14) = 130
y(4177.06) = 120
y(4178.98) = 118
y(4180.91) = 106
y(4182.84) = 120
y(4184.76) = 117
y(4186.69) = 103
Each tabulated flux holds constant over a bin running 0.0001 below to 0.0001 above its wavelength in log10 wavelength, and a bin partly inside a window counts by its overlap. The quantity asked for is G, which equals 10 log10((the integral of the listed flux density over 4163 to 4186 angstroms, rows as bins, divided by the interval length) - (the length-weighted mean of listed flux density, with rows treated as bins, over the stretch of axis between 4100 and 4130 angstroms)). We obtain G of -4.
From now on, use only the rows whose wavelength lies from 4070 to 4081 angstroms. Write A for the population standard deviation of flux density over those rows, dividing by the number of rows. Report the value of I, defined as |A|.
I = 7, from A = 7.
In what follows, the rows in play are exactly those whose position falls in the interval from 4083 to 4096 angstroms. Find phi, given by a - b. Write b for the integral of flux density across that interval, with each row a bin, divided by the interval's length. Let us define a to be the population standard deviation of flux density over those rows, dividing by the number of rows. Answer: -118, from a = 8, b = 126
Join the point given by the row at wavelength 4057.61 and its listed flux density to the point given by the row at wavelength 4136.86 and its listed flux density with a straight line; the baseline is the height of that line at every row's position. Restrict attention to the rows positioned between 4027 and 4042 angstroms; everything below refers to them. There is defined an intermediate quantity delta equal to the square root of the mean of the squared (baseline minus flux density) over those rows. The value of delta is 17.7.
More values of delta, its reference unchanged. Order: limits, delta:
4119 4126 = 6.8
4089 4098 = 4.3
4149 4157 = 15.3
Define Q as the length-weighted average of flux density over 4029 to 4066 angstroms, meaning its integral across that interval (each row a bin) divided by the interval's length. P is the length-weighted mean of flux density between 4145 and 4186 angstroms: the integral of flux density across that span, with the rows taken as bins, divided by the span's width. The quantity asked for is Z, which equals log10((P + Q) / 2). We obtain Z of 2.08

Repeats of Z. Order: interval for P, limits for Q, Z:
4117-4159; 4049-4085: 2.07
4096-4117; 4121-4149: 2.07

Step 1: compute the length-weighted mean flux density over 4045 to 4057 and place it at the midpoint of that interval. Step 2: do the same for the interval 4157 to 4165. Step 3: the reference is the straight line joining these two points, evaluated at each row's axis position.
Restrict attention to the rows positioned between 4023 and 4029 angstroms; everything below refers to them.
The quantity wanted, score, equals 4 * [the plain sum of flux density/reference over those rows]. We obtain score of 13.0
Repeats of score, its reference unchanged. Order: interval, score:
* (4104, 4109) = 11.0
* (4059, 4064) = 11.1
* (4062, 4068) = 11.4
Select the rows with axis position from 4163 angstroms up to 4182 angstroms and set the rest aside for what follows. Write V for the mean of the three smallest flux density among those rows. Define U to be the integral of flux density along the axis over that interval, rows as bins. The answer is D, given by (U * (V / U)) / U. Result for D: 0.0460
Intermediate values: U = 2340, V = 108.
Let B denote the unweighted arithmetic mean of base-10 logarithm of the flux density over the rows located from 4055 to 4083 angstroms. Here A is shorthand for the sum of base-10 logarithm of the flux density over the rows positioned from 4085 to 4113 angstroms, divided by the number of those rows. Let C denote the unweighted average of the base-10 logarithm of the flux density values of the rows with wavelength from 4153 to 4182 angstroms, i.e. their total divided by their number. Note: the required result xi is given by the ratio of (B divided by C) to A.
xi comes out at 0.480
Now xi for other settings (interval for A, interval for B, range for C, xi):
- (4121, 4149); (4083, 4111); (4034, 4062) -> 0.485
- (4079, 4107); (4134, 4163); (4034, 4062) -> 0.478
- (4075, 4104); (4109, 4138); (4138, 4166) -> 0.481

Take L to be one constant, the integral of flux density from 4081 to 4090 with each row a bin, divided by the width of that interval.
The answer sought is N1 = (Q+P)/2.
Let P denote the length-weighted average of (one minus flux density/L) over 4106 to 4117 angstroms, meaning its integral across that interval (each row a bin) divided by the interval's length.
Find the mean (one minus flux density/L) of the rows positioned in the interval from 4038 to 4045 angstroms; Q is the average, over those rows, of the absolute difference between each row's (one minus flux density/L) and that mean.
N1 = 0.044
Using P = 0.040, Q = 0.048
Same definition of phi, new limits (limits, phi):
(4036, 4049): -108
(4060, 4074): -106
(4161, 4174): -112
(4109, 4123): -117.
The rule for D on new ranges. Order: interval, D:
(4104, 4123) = 0.0485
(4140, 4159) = 0.0481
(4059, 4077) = 0.0511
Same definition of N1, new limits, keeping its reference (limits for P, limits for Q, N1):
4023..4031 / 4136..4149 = 0.067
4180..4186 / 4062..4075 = 0.091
